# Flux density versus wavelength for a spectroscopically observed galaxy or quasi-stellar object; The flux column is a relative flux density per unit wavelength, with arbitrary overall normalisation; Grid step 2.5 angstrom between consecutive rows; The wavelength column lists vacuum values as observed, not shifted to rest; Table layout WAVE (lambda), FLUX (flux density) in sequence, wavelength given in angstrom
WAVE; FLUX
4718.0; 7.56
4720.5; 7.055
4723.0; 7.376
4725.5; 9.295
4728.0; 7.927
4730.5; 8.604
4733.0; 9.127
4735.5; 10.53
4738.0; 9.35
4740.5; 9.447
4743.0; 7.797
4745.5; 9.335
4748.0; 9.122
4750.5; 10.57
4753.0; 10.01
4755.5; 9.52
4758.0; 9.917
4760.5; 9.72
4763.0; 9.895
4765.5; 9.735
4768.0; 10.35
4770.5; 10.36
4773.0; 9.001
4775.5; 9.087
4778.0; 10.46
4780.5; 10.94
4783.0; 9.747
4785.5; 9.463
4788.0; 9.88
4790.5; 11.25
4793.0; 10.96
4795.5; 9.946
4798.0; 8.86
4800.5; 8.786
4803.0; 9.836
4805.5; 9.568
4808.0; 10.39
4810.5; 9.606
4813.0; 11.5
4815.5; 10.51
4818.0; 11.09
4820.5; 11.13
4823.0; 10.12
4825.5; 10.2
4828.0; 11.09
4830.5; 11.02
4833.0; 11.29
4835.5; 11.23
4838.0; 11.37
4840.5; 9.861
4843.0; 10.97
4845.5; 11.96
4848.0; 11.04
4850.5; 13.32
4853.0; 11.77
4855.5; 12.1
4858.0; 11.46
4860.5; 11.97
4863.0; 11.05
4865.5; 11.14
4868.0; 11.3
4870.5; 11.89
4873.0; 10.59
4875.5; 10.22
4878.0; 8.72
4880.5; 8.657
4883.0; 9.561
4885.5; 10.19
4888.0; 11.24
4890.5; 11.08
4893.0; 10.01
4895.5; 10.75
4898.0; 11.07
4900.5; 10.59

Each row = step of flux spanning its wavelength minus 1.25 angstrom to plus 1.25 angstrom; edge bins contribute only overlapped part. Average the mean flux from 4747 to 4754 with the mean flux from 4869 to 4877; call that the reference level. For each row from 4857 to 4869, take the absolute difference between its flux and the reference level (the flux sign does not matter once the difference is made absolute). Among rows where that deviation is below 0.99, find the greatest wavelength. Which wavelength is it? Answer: 4868.0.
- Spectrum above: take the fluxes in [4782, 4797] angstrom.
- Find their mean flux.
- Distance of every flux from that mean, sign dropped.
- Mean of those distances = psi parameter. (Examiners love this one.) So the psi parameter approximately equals 0.60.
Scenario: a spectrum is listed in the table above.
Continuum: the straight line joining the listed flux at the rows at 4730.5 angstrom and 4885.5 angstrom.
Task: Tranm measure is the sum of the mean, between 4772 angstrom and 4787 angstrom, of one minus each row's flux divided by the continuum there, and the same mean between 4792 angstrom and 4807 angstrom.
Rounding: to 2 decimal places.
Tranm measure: -0.11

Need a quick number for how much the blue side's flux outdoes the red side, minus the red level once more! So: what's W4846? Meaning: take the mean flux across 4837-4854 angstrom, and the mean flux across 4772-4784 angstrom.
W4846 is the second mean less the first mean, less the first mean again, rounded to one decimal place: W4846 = -13.1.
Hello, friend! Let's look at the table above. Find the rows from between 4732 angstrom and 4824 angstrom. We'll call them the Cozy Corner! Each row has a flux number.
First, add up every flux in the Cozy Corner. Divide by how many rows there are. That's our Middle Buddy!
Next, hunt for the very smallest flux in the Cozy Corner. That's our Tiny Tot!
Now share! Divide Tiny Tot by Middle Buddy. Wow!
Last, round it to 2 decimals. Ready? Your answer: 0.79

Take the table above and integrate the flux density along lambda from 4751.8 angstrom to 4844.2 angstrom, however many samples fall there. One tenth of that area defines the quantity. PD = 95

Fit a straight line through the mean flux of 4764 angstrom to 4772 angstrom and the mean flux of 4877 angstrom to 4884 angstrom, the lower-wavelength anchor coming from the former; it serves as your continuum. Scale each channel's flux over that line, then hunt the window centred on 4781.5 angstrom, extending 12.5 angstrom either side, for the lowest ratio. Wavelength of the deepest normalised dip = 4773.0 angstrom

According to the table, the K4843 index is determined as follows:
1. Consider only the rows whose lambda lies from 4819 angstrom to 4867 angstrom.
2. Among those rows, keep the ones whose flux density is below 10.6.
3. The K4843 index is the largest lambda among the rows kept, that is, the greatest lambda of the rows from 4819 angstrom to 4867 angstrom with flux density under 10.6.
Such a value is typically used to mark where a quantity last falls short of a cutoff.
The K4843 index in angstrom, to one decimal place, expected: 4840.5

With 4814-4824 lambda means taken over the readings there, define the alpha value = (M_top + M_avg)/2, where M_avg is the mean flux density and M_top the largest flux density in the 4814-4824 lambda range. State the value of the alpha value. 10.9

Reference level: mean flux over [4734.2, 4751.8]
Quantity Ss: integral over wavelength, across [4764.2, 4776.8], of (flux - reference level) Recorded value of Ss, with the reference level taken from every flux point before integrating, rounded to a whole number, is 3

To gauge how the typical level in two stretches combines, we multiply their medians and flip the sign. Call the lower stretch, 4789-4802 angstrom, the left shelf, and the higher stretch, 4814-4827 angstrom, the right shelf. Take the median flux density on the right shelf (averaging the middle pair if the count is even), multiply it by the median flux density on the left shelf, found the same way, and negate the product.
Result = -105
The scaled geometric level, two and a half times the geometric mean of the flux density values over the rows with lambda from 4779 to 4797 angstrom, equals 25.7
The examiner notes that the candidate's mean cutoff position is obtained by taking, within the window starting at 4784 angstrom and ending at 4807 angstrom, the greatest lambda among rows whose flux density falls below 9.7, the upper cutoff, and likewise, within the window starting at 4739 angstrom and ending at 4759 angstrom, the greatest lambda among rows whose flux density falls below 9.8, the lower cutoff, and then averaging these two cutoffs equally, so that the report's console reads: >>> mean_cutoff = 4780.5 angstrom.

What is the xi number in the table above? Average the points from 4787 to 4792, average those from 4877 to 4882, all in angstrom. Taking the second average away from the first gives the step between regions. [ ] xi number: 1.9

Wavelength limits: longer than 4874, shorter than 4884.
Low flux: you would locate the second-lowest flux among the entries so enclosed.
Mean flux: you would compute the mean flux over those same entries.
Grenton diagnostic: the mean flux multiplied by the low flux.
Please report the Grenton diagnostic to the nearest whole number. 81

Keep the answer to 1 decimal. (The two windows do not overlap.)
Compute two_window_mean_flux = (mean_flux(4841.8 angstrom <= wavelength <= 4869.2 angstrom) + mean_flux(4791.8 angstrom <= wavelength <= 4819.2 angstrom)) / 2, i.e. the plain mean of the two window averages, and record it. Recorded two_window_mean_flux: 10.9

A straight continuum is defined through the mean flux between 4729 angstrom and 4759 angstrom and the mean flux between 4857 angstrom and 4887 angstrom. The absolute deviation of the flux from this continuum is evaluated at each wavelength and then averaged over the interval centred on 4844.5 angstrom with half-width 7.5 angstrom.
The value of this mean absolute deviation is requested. 1.2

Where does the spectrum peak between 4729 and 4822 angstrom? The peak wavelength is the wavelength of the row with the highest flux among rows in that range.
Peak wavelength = 4813.0 angstrom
